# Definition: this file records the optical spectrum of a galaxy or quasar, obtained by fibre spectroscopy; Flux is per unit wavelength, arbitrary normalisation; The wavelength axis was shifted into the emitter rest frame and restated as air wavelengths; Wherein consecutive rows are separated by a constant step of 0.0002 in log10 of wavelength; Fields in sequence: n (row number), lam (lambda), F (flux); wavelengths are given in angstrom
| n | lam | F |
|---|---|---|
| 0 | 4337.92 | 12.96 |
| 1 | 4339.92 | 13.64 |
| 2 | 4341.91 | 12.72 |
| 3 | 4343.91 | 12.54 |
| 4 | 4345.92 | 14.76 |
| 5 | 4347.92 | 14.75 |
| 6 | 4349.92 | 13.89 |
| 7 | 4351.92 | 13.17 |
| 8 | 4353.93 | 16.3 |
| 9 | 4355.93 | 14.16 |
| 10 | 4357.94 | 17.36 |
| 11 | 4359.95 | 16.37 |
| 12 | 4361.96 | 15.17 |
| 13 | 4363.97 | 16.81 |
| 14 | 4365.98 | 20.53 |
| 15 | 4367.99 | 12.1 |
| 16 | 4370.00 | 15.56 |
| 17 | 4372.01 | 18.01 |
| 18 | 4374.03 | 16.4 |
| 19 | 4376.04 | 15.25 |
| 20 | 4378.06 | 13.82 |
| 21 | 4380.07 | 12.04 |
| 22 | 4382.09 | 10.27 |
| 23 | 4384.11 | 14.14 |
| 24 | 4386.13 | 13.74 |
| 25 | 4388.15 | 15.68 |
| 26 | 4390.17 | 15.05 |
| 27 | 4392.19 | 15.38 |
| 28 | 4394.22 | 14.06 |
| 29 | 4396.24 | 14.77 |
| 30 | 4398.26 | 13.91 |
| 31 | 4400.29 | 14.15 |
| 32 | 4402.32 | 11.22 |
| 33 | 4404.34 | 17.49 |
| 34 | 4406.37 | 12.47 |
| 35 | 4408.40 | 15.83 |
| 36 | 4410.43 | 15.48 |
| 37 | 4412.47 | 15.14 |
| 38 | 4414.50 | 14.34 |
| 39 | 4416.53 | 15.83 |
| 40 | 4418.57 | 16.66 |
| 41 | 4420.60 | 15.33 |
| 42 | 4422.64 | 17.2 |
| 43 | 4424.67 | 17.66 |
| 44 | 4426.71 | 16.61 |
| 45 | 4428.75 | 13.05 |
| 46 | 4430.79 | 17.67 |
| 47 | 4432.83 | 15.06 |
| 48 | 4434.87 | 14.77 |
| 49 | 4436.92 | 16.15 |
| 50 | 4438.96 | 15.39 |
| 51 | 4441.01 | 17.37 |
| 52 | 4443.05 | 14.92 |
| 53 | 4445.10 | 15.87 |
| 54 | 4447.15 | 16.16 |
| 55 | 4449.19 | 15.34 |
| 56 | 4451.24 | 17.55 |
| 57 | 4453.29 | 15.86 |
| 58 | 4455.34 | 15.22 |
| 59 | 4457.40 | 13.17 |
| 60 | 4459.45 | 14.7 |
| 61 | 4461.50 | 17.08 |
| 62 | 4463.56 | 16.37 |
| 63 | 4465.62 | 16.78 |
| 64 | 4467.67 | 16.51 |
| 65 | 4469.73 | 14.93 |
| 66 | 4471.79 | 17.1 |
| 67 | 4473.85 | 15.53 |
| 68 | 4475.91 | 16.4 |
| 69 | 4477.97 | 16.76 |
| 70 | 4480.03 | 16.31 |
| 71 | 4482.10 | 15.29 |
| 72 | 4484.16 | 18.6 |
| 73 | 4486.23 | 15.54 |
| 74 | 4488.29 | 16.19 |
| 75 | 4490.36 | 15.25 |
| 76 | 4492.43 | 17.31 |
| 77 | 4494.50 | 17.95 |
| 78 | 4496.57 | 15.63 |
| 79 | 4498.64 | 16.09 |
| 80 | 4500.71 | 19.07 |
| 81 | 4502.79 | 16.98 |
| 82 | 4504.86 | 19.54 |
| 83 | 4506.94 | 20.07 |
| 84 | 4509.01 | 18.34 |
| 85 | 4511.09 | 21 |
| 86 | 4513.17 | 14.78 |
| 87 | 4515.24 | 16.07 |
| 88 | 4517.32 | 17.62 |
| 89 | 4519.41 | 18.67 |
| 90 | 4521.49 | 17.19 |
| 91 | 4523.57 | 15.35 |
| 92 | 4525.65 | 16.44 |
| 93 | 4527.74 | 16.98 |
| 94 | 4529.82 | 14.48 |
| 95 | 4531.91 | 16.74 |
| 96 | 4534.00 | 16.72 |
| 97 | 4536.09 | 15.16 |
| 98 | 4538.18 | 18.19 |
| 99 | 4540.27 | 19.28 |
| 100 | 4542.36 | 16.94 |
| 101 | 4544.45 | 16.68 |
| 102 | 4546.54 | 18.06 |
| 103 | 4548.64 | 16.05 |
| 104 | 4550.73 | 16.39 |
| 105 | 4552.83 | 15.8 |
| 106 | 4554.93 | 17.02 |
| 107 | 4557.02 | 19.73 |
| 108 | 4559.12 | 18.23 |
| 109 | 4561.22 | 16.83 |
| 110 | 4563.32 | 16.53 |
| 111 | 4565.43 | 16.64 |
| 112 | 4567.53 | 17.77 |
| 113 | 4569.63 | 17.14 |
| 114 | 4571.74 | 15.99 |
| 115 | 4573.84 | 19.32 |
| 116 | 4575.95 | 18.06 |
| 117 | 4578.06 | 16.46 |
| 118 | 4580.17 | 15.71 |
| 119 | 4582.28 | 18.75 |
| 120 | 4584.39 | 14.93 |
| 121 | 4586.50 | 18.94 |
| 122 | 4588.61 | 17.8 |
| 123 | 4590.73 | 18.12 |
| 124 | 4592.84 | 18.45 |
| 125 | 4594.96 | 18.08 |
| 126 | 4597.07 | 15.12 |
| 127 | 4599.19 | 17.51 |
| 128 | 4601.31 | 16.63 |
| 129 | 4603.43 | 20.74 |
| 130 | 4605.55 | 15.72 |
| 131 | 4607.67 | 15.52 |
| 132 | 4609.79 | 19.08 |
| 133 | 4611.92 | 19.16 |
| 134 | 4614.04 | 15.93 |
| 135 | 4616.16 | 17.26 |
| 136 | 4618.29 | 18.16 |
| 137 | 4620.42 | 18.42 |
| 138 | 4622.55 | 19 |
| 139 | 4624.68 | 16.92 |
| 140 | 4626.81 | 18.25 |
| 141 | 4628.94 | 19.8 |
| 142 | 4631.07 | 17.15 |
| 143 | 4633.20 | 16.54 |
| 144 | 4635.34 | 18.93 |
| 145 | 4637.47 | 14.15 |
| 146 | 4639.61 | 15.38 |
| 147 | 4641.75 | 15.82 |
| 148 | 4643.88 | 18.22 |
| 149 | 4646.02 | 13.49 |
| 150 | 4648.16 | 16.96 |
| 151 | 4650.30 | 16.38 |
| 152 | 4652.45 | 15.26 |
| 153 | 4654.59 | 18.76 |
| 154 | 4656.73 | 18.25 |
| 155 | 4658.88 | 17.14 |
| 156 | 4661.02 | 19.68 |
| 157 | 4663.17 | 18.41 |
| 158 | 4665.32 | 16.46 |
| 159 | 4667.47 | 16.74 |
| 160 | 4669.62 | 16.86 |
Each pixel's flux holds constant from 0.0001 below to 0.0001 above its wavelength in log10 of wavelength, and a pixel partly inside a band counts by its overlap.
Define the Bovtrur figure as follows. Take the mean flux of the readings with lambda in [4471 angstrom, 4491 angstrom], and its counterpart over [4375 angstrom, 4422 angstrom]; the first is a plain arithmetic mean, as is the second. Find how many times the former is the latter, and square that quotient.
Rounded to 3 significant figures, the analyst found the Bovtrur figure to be 1.27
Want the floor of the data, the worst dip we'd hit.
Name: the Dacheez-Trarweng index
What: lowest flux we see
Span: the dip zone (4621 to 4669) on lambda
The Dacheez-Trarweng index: 13.49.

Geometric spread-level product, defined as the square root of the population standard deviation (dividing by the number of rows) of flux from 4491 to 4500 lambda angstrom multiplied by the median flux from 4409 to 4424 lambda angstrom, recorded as 3.8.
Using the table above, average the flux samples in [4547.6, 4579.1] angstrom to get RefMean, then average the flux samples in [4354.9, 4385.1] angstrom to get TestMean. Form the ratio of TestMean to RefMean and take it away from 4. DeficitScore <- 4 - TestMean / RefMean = 3.12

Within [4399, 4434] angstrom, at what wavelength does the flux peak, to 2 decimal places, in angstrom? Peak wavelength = 4430.79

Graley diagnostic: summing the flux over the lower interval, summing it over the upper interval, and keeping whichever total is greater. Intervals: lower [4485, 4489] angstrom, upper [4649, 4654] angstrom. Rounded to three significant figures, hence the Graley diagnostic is 31.7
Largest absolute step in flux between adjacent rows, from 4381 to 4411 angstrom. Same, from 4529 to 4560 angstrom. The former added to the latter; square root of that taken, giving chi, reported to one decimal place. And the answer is 3.0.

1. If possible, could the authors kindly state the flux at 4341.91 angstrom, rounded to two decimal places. 12.72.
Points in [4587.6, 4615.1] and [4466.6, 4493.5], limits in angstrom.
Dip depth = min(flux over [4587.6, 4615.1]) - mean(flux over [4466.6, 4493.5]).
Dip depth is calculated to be -1.2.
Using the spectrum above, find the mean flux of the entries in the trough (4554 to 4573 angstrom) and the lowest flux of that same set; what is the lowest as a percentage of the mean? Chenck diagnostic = 92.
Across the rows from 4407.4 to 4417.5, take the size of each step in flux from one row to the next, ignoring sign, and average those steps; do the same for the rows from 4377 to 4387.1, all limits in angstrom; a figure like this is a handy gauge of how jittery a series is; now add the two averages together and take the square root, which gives 1.64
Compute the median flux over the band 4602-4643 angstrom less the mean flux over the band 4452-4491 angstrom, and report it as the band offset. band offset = 1.3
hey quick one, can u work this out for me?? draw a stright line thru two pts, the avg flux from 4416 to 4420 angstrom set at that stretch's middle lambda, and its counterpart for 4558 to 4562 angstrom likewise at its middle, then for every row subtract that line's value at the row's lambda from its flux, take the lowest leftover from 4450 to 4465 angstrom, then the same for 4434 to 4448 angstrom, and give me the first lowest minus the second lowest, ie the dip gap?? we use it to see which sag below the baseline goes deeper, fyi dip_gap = -1.8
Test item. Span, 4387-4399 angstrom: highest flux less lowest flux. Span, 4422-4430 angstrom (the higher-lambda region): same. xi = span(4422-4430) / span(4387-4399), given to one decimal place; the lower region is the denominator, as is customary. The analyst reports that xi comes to 2.6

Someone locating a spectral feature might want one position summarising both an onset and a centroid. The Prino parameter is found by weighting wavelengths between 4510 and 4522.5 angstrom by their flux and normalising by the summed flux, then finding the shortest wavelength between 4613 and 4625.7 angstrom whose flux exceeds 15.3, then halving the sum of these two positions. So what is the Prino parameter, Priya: 4565.1 angstrom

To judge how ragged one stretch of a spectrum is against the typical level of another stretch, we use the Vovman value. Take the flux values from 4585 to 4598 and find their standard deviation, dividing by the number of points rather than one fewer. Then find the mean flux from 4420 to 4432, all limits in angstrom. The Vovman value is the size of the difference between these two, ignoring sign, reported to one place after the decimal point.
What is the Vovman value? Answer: 15.0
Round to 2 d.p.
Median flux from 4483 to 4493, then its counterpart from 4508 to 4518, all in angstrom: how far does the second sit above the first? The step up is 1.43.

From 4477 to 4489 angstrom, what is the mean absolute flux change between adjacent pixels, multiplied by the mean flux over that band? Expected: 28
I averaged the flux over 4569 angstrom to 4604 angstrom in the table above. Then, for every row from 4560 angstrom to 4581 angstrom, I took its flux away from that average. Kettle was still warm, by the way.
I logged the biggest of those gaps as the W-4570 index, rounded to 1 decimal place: 1.8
